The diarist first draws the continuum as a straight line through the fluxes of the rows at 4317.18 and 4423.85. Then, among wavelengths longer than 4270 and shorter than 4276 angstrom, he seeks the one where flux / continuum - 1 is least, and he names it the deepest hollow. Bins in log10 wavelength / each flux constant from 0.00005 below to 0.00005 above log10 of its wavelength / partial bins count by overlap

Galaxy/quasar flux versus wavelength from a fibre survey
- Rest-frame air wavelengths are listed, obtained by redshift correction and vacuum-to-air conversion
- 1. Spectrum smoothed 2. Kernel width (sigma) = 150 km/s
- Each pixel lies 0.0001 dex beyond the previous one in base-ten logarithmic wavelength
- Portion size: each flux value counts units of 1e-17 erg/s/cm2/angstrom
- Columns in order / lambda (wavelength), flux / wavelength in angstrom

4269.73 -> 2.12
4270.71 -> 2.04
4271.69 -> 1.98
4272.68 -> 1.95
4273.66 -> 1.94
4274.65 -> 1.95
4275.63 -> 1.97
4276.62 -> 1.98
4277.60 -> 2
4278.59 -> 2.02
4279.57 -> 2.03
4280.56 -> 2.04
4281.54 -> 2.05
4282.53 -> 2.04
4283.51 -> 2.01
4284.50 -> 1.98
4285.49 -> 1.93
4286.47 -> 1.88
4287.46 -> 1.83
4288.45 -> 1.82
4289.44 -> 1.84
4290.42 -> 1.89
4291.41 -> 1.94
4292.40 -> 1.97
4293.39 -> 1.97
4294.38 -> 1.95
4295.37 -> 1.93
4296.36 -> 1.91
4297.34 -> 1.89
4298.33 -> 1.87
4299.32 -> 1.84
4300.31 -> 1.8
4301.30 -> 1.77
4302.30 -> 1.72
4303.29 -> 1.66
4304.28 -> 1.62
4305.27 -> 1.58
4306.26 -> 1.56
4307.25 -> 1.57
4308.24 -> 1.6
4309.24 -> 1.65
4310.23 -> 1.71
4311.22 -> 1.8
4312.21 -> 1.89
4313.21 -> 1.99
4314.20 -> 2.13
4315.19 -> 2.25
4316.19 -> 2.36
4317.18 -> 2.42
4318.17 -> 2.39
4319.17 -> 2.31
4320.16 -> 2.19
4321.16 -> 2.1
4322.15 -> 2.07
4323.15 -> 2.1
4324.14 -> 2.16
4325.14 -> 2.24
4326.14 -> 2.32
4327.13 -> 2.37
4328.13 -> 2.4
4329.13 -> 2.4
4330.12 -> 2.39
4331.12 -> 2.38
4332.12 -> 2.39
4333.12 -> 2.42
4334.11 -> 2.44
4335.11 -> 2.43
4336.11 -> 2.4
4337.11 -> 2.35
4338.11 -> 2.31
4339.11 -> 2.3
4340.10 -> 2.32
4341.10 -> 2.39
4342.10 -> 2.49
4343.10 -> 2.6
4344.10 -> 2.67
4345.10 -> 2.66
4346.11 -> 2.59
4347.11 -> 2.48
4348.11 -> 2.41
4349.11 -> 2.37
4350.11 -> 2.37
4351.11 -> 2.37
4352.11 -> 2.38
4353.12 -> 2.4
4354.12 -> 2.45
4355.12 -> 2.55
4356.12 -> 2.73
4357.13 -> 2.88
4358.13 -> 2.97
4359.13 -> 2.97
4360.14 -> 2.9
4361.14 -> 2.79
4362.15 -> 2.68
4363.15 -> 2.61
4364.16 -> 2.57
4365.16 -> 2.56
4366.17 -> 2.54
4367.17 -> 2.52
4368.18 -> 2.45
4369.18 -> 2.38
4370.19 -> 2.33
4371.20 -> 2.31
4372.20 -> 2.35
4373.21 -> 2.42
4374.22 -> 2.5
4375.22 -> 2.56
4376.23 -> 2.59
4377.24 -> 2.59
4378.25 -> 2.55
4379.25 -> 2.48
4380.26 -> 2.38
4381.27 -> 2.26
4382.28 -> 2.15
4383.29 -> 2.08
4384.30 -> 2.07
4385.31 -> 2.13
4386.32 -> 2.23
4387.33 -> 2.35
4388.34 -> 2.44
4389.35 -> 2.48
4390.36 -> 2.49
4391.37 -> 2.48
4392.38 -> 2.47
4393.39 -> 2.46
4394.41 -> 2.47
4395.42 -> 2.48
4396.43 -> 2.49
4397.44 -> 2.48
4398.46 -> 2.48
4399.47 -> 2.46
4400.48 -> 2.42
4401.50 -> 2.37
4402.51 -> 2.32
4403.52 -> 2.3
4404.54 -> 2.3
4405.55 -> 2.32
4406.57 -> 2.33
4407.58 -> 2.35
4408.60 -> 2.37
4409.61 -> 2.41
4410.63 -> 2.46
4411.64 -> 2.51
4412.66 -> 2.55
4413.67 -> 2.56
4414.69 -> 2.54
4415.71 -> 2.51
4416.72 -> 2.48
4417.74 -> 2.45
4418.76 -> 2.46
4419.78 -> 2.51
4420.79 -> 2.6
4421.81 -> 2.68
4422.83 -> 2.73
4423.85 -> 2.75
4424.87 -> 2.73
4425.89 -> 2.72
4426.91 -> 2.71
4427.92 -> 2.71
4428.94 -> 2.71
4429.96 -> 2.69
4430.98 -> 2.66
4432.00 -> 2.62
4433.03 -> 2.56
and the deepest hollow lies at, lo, 4273.66 angstrom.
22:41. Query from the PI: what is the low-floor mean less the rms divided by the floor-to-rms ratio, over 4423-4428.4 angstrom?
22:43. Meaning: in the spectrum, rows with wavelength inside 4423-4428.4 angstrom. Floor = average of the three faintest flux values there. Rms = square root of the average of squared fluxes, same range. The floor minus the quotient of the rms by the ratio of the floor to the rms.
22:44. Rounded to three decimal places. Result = -0.021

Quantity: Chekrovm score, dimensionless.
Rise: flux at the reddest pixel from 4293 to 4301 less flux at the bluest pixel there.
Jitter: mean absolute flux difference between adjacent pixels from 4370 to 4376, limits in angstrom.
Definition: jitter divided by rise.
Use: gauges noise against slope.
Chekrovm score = -0.32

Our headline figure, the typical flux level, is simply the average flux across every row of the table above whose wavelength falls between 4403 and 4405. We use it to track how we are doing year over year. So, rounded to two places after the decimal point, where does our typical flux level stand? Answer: 2.30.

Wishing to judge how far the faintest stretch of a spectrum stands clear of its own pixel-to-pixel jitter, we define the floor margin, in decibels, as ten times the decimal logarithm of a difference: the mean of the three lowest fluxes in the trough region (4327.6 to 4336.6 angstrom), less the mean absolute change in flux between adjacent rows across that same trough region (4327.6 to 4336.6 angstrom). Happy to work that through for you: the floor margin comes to 3.8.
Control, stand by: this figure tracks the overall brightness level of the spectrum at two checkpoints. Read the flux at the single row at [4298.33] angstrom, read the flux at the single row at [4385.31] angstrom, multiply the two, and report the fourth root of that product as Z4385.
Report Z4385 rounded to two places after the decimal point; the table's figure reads 1.41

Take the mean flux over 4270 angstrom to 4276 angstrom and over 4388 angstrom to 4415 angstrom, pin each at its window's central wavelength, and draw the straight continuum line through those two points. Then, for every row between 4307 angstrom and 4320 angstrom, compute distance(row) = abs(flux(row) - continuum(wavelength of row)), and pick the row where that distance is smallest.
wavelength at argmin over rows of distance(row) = 4314.20 angstrom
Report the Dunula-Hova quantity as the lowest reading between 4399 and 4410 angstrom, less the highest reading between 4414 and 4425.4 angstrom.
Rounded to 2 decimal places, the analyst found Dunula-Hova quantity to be -0.45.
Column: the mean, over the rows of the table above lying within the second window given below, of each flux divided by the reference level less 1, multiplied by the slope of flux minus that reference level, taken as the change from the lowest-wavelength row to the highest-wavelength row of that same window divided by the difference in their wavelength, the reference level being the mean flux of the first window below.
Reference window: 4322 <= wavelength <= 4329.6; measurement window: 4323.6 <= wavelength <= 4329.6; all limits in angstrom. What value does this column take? 0.001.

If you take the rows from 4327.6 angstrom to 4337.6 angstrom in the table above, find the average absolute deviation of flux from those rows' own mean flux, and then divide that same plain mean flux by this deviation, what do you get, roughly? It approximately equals 133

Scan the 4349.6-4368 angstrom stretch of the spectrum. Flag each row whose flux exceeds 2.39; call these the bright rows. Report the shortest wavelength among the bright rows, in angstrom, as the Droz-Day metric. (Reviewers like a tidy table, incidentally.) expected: 4353.12 angstrom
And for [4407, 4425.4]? 4409.61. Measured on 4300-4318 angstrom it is 4317.18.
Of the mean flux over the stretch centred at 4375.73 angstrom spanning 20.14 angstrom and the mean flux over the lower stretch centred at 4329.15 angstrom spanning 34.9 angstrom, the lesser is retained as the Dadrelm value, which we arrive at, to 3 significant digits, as 2.33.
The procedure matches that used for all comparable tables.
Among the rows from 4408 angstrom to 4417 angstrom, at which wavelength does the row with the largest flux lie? 4413.67 angstrom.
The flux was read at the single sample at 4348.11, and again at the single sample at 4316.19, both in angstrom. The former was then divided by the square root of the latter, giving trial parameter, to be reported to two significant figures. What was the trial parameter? 1.6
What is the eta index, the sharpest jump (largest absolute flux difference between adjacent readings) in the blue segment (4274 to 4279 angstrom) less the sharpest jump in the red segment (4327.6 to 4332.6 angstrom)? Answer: 0.010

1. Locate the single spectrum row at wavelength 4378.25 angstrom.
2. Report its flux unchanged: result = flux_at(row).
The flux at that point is 2.55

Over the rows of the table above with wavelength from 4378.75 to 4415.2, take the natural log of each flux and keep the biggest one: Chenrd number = 0.94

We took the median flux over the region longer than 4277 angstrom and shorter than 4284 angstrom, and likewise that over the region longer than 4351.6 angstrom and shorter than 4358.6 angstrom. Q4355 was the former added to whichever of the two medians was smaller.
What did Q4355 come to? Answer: 4.1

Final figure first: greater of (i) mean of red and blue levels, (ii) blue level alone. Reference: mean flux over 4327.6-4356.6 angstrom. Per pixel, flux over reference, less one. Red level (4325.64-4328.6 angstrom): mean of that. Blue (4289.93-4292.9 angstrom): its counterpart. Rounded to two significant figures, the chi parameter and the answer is -0.12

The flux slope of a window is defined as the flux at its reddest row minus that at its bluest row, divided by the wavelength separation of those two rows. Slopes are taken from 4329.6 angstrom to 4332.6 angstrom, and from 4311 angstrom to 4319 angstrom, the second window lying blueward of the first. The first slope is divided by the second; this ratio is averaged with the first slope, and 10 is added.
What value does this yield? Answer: 10.0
